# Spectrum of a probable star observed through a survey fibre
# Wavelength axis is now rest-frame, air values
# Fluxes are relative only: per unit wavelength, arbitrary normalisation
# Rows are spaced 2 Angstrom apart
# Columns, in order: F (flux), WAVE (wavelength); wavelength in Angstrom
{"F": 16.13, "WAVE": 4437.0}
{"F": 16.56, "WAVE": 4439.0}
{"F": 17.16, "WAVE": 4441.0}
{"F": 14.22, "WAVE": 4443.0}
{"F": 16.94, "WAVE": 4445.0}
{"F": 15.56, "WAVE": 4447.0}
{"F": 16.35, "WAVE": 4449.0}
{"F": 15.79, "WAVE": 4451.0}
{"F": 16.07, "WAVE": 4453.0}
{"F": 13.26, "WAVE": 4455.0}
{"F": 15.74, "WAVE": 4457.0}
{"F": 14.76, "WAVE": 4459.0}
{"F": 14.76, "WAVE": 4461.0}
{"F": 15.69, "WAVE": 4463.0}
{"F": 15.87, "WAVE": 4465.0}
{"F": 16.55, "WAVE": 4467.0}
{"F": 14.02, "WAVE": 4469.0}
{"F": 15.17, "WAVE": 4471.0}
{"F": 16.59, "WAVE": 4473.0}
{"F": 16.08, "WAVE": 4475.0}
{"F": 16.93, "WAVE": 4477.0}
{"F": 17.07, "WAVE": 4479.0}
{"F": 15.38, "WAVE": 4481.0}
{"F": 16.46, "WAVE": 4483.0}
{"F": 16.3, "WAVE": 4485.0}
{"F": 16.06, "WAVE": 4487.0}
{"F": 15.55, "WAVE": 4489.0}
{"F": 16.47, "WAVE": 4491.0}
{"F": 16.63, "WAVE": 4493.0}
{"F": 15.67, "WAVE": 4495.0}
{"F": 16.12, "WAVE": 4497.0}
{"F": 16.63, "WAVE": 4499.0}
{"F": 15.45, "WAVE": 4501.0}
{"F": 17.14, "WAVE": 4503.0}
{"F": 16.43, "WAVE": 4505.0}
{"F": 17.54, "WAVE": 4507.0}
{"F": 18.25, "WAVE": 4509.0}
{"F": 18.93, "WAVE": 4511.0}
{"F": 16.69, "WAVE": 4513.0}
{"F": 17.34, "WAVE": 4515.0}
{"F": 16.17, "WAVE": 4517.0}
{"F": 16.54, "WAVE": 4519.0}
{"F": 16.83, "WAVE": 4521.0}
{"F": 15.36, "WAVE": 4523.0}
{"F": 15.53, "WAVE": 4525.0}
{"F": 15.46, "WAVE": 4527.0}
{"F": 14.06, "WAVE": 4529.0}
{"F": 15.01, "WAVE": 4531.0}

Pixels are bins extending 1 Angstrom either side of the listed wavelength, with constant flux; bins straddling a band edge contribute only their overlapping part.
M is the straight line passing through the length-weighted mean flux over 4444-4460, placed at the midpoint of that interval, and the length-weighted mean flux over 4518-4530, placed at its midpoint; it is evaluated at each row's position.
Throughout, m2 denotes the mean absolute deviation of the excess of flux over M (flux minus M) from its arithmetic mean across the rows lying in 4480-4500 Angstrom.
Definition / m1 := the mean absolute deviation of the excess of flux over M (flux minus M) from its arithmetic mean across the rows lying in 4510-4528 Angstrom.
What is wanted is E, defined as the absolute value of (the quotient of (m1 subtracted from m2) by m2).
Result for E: 1.19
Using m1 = 0.81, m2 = 0.37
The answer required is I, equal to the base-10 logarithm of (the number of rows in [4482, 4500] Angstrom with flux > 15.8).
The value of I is 0.85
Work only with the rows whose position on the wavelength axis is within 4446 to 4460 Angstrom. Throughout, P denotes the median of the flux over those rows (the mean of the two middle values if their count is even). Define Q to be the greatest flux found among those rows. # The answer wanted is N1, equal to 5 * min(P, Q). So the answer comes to 78.7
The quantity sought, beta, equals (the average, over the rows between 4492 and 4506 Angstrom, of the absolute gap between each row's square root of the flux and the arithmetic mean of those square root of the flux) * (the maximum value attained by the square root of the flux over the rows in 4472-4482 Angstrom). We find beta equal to 0.24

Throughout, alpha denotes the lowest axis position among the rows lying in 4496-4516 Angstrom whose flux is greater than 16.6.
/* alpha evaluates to 4499.0 Angstrom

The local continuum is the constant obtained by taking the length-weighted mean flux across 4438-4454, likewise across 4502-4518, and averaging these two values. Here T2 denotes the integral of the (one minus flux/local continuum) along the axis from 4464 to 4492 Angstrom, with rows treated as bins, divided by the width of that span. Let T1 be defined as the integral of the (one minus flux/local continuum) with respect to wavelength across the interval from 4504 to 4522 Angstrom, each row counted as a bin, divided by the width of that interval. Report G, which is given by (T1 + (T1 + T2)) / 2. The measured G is -0.01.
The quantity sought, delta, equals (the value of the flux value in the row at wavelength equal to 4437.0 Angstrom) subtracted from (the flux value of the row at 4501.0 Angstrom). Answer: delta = -0.7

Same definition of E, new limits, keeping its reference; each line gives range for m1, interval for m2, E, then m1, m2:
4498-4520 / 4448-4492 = 0.10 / 0.75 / 0.69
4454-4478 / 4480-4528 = 0.32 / 0.88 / 0.66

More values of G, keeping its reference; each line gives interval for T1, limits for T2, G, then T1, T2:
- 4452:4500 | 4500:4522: 0.04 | 0.05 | -0.020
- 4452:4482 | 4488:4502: 0.08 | 0.07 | 0.037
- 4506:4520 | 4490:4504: -0.03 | -0.04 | 0.024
